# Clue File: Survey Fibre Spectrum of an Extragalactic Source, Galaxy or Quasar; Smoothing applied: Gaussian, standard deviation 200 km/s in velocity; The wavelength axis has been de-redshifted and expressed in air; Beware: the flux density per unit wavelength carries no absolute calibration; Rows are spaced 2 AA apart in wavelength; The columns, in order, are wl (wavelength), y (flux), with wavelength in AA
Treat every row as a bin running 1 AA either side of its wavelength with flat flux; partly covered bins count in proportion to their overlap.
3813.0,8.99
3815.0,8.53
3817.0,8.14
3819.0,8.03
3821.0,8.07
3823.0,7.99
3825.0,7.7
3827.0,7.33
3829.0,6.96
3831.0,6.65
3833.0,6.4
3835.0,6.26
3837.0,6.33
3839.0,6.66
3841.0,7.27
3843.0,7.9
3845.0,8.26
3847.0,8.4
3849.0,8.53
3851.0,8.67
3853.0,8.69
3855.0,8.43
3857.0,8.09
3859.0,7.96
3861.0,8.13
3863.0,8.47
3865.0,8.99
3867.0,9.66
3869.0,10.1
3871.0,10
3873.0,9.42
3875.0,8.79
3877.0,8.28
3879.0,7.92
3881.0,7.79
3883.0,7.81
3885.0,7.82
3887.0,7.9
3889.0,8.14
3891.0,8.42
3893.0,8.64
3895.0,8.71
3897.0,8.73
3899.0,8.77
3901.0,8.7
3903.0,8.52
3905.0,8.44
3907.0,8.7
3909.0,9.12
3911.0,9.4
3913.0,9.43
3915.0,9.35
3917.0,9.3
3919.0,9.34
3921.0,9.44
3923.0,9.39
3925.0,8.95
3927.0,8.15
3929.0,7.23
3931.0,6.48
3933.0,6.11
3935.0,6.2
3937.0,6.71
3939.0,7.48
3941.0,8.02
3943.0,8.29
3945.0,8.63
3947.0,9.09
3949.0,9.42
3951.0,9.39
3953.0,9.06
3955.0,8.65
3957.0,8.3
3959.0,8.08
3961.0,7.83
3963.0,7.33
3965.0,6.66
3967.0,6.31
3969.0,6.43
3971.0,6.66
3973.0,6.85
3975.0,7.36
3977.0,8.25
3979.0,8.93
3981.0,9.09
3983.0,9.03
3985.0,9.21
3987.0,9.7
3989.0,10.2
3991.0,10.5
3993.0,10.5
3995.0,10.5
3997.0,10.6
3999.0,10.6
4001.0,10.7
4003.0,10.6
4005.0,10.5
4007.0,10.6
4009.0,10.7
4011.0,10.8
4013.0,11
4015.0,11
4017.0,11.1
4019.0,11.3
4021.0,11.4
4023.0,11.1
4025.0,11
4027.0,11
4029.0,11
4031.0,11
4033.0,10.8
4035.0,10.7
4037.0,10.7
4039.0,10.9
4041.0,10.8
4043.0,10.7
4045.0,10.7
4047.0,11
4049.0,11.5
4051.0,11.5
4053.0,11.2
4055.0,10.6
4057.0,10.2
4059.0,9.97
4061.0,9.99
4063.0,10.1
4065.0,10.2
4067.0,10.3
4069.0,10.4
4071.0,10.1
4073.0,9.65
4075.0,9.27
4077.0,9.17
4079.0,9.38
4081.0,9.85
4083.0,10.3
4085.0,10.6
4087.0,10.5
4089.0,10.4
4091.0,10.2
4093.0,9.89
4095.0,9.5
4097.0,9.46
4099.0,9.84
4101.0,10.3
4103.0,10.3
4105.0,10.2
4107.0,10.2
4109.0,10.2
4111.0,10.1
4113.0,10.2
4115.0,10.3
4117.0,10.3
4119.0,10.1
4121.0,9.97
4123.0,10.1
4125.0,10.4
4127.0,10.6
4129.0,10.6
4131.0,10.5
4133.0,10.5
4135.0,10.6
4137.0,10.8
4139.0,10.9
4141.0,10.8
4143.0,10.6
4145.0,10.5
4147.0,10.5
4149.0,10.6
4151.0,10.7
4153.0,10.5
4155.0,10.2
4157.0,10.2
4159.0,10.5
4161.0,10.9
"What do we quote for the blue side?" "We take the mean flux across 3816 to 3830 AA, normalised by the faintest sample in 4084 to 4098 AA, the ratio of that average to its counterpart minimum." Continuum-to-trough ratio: 0.82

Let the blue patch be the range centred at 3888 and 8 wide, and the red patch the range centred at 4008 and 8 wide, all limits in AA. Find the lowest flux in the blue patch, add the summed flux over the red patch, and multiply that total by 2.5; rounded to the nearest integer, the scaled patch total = 126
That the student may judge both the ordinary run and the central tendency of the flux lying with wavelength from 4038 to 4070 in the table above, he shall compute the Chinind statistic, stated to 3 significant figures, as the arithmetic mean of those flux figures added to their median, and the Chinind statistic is 21.3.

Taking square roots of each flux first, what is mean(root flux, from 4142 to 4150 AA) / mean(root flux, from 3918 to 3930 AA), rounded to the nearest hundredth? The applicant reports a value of 1.10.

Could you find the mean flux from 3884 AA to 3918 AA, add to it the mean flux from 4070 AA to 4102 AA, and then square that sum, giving 346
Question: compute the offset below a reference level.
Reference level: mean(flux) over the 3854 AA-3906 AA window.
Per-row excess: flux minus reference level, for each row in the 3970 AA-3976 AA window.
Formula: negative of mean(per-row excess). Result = 1.6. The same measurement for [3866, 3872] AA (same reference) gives -1.4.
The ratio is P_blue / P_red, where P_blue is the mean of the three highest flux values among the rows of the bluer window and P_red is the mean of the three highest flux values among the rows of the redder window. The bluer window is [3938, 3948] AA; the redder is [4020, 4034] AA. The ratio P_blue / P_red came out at 0.78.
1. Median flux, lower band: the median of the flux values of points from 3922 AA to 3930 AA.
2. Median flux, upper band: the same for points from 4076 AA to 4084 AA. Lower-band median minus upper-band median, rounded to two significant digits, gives -1.1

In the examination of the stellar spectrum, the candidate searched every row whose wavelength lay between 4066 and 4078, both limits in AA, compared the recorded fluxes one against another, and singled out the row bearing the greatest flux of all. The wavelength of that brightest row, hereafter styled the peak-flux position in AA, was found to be 4069.0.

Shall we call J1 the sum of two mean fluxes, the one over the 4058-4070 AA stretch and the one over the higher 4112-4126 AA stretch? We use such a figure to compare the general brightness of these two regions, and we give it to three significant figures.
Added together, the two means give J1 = 20.4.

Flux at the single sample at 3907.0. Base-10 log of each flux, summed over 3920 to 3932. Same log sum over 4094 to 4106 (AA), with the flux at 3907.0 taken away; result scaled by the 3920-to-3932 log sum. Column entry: -0.50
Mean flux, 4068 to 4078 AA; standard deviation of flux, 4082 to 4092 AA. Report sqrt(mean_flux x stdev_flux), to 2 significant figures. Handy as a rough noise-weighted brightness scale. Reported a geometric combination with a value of 1.2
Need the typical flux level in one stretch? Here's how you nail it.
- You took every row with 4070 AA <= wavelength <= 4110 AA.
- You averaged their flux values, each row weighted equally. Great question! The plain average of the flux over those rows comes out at 10.0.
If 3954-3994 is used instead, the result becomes 8.3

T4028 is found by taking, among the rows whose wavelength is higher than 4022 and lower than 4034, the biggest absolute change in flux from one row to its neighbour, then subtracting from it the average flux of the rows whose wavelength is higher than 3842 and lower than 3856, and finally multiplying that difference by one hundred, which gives -821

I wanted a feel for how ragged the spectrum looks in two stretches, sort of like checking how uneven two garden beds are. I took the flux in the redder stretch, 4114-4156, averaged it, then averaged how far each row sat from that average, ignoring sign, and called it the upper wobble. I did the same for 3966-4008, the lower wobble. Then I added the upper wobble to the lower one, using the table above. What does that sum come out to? 1.5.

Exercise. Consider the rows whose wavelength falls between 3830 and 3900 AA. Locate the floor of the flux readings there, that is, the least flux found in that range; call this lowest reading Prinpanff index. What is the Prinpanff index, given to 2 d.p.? 6.26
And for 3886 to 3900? 7.90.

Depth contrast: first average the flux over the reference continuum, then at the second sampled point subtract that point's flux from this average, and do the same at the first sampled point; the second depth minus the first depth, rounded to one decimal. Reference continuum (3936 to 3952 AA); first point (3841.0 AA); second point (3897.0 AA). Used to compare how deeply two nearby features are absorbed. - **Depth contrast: -1.5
